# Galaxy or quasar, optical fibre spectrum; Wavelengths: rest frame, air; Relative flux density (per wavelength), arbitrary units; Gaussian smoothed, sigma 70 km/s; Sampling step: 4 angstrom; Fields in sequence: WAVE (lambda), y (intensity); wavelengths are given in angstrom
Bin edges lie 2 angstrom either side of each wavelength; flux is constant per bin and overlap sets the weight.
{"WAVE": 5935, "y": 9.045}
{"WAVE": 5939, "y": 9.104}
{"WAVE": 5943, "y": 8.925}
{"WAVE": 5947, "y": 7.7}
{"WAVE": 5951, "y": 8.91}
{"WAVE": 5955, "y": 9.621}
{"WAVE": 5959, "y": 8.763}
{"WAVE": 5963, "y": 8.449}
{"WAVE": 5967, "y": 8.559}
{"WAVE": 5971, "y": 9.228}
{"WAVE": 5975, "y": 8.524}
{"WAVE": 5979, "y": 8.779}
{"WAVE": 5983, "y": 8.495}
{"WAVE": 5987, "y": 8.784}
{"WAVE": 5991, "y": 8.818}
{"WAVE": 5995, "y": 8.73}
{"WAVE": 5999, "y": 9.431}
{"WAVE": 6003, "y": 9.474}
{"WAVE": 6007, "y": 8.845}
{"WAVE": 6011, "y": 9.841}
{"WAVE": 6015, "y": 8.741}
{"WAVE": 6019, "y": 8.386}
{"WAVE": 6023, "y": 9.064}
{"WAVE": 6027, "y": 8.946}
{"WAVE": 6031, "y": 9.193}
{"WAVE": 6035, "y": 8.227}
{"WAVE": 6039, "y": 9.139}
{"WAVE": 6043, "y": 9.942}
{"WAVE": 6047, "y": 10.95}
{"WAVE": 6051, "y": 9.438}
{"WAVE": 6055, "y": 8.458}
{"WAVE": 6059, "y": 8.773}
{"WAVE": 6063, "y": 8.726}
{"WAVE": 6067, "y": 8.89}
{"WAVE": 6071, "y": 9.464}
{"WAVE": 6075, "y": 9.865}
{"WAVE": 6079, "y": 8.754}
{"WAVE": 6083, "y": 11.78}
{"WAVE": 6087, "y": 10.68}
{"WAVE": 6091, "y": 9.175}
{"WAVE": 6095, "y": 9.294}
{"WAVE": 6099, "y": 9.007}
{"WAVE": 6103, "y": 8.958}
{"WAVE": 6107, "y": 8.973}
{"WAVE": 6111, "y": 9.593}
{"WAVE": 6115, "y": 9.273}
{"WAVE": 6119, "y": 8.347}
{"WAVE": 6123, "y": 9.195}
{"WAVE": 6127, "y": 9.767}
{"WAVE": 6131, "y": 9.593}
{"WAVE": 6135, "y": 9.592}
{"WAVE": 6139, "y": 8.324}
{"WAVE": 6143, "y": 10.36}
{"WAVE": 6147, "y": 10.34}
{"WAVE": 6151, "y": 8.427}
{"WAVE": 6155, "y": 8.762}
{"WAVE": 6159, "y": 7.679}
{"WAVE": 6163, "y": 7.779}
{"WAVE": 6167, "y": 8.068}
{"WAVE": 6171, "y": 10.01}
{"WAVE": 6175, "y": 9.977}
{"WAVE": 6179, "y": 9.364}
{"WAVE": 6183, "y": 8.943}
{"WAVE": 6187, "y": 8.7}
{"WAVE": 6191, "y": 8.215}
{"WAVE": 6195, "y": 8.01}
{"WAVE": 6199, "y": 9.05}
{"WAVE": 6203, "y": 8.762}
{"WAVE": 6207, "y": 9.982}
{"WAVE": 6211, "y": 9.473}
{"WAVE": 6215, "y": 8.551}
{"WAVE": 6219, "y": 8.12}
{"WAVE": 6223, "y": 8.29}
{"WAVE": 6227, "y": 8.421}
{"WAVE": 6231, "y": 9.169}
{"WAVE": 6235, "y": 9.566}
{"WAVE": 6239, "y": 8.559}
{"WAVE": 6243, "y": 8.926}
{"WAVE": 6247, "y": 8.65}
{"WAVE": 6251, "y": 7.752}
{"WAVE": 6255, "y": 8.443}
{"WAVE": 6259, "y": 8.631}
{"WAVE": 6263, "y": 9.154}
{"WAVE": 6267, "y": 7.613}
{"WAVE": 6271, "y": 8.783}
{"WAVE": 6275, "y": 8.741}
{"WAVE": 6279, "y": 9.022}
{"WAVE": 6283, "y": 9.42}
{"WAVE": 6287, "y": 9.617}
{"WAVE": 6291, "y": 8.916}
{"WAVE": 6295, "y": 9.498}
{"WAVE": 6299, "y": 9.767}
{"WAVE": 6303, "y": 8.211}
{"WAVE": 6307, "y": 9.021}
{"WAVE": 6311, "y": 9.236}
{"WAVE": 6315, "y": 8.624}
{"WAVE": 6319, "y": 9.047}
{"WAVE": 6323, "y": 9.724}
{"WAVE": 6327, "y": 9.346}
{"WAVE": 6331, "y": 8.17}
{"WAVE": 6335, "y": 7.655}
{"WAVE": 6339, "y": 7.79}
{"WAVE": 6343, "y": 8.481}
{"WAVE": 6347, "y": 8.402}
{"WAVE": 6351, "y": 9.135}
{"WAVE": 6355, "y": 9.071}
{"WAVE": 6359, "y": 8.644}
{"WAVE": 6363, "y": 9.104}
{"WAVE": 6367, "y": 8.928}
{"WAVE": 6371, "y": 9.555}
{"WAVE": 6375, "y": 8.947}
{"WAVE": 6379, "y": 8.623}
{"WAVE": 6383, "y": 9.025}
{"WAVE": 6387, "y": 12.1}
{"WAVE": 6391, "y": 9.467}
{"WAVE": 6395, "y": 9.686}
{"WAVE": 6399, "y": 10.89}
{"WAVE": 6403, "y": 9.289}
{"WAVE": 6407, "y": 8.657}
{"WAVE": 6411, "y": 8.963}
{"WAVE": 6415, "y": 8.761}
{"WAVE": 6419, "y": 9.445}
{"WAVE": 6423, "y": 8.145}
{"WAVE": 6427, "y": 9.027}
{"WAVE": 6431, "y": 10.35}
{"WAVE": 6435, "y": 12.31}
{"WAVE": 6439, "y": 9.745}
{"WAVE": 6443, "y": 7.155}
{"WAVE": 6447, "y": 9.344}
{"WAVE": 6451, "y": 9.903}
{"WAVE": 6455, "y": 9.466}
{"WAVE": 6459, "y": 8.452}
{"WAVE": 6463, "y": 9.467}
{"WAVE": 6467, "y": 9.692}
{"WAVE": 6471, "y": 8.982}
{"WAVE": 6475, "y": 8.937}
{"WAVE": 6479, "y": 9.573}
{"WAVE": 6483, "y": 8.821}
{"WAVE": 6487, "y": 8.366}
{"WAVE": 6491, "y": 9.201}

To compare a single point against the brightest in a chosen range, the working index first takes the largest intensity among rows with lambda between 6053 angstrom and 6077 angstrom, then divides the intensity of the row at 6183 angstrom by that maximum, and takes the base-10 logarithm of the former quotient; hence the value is -0.043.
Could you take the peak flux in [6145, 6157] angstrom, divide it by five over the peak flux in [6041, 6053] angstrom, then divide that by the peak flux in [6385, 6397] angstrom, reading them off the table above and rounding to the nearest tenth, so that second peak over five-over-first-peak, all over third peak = 1.9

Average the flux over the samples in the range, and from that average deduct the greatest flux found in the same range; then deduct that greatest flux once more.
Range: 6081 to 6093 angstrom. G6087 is -13.0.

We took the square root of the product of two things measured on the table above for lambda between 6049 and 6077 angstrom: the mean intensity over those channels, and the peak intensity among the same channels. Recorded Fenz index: 9.47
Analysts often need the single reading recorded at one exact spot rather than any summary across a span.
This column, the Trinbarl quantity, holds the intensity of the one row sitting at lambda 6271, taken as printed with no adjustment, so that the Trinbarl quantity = 8.783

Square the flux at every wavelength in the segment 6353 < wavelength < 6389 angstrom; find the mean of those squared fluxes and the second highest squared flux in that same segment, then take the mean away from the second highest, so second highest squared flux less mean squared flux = 3.2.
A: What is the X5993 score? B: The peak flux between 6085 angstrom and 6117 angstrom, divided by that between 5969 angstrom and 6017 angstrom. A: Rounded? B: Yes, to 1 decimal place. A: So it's 1.1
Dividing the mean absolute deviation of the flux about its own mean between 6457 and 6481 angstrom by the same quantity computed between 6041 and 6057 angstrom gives 0.53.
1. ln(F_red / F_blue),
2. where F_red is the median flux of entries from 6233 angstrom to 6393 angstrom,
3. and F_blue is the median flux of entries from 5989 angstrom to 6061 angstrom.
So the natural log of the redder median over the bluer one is -0.01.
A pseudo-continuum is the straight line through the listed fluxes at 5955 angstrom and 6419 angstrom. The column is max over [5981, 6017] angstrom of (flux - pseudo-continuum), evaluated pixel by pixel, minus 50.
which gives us -49.8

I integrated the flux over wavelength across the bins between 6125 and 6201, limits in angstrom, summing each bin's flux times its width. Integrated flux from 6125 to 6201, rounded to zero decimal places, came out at 684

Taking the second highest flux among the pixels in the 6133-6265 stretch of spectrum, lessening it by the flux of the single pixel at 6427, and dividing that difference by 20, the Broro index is 0.07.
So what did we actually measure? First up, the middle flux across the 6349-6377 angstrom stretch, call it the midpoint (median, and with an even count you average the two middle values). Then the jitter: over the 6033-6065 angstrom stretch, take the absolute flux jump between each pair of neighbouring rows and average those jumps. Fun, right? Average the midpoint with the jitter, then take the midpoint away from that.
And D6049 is -4.14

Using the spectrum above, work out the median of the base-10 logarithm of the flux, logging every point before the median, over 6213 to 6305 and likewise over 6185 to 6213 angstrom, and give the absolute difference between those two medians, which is 0.0010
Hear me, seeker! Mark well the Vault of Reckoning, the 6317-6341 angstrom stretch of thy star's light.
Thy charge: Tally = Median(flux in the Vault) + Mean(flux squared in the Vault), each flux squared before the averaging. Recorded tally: 84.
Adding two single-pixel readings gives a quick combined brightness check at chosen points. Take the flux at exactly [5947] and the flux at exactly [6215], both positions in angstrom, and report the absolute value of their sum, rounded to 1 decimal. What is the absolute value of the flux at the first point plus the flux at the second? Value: 16.3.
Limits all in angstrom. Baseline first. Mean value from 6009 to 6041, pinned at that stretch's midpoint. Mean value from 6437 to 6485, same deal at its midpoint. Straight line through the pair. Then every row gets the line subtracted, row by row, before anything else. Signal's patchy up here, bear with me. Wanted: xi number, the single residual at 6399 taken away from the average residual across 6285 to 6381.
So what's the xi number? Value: -2.0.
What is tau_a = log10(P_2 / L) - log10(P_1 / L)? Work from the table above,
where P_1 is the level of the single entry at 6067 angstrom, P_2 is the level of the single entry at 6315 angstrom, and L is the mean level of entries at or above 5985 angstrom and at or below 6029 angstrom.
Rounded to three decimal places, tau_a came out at -0.013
